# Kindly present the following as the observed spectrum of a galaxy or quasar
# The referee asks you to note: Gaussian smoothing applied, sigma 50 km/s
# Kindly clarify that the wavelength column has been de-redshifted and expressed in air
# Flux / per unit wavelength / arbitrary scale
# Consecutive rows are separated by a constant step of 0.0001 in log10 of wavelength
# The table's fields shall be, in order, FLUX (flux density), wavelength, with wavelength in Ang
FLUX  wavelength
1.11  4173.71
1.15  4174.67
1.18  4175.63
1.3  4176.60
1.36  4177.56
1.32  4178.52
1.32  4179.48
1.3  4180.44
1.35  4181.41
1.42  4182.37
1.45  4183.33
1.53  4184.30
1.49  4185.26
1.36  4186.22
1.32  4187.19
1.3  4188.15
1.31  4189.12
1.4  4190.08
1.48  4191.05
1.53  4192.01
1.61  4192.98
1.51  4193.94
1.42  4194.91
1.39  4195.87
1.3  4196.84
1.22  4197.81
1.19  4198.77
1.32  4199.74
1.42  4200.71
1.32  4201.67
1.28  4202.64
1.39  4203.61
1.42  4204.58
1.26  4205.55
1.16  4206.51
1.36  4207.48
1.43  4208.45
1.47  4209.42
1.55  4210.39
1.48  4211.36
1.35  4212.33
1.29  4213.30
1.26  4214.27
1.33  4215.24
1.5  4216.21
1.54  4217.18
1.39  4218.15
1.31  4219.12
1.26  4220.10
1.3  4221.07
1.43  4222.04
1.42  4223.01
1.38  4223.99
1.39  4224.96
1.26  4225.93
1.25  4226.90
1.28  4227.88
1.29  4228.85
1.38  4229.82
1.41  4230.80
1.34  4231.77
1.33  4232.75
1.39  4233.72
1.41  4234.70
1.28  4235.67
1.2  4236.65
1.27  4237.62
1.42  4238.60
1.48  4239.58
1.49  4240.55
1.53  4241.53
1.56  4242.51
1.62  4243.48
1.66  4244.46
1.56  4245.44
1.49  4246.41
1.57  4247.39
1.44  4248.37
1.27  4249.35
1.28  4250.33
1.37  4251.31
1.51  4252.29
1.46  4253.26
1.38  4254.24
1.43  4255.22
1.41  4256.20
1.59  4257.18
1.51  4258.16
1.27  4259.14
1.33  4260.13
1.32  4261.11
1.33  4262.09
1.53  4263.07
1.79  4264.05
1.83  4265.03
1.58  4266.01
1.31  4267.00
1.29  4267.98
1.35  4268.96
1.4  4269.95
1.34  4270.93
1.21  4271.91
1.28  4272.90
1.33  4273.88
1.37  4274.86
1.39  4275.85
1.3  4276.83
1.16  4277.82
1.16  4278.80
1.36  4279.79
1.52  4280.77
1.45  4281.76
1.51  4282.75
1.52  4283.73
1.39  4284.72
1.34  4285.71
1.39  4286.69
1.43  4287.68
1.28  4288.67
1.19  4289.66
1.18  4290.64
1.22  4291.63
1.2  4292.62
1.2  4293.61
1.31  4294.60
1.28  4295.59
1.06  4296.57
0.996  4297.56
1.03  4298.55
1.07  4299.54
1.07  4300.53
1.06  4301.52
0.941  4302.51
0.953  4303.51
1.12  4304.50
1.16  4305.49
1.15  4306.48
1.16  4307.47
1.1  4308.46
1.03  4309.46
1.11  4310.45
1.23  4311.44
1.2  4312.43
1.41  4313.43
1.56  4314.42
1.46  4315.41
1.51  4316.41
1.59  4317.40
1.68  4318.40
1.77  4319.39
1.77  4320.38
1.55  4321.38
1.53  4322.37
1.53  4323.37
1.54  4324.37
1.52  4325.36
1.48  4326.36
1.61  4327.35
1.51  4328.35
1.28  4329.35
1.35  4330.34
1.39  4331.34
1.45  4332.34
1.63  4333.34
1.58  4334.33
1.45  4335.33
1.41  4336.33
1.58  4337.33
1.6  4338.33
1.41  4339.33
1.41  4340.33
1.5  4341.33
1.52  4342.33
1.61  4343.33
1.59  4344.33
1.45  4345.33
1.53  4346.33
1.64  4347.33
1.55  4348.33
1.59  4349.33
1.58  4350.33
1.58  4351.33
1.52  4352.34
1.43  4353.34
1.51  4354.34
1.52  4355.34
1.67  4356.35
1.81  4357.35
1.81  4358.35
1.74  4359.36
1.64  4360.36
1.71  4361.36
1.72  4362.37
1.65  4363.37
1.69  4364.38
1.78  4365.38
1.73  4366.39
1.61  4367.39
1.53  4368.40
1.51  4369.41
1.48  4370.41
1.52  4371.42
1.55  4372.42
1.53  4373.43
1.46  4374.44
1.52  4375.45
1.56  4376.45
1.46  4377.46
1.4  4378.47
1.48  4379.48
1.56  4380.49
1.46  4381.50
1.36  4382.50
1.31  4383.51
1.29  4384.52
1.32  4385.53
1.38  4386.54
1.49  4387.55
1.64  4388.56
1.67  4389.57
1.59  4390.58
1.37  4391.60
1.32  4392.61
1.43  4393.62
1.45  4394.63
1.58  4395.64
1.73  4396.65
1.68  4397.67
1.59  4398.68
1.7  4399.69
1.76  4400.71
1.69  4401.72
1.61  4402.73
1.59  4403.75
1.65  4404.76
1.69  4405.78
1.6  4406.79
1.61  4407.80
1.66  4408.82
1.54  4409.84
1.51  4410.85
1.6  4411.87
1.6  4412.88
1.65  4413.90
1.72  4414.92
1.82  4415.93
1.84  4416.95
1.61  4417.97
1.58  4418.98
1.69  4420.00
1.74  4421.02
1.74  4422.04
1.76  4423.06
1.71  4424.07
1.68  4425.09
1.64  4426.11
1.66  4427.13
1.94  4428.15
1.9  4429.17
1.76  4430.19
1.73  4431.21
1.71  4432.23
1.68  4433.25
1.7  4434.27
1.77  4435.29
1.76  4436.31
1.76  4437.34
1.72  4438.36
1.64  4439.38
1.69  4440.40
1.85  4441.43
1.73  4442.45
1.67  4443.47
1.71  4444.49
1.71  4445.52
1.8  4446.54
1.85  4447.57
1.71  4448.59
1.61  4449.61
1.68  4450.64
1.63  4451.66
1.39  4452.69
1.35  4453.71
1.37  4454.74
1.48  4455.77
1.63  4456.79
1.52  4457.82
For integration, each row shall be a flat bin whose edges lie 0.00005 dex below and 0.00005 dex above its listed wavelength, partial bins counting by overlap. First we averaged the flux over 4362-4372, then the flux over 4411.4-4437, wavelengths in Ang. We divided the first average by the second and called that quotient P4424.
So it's 0.94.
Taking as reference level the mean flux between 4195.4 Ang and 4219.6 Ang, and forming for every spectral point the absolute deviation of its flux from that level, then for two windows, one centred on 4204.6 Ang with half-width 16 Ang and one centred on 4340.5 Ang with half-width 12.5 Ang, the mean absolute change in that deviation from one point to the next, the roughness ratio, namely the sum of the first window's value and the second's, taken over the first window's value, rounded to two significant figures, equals 2.1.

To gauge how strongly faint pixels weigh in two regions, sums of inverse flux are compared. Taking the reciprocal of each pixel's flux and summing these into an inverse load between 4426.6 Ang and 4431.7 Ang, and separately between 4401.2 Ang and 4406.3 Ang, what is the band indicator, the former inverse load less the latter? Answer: -0.2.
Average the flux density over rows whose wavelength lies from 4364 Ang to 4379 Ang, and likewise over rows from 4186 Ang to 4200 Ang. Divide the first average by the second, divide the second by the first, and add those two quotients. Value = 2.01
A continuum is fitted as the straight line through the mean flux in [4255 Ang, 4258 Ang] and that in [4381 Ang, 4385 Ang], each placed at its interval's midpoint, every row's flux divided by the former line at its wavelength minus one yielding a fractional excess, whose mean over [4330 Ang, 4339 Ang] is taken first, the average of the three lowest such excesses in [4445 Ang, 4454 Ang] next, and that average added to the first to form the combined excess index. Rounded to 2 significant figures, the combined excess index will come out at 0.19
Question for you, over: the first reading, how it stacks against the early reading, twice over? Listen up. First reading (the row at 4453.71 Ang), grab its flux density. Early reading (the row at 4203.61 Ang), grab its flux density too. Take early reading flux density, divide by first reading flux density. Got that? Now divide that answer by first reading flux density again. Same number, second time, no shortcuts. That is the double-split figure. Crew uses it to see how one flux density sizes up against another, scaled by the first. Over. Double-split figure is 0.76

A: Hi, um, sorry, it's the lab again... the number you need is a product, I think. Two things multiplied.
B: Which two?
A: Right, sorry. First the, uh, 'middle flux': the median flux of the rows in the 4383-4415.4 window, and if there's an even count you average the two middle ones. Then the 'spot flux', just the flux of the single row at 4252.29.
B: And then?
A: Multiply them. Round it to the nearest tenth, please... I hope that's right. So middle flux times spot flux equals 2.4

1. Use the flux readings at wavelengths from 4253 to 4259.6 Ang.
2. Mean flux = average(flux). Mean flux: 1.44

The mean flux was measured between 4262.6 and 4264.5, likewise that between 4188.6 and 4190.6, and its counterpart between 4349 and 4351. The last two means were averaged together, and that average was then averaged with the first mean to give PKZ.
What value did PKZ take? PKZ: 1.56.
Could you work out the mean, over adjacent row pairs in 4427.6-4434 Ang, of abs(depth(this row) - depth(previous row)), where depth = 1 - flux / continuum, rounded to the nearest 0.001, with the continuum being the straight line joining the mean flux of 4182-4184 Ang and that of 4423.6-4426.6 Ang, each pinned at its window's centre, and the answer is 0.032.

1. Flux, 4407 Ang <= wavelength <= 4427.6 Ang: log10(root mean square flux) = 0.223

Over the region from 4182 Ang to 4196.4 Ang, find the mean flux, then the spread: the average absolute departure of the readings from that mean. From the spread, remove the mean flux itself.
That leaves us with -1.36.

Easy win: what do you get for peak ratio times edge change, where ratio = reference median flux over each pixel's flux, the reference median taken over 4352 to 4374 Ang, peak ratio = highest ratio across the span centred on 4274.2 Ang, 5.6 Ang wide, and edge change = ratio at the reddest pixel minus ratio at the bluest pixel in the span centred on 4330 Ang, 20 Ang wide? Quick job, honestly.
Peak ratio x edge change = 0.31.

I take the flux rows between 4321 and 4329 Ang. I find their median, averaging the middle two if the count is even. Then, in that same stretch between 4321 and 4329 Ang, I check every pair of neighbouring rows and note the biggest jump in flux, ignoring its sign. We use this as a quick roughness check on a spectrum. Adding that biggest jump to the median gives 1.66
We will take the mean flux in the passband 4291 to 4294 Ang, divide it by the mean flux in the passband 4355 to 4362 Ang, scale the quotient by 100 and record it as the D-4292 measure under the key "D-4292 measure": 71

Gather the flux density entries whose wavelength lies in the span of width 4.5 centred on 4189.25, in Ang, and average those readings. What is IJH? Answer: 1.36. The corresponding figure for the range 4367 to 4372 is 1.53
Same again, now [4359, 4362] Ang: 1.70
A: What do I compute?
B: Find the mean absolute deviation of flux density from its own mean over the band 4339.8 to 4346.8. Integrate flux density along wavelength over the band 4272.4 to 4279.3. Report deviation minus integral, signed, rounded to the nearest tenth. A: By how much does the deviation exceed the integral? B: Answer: -8.8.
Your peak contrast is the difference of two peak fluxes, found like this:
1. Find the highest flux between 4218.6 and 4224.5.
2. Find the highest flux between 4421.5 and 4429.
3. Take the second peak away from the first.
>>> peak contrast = -0.5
